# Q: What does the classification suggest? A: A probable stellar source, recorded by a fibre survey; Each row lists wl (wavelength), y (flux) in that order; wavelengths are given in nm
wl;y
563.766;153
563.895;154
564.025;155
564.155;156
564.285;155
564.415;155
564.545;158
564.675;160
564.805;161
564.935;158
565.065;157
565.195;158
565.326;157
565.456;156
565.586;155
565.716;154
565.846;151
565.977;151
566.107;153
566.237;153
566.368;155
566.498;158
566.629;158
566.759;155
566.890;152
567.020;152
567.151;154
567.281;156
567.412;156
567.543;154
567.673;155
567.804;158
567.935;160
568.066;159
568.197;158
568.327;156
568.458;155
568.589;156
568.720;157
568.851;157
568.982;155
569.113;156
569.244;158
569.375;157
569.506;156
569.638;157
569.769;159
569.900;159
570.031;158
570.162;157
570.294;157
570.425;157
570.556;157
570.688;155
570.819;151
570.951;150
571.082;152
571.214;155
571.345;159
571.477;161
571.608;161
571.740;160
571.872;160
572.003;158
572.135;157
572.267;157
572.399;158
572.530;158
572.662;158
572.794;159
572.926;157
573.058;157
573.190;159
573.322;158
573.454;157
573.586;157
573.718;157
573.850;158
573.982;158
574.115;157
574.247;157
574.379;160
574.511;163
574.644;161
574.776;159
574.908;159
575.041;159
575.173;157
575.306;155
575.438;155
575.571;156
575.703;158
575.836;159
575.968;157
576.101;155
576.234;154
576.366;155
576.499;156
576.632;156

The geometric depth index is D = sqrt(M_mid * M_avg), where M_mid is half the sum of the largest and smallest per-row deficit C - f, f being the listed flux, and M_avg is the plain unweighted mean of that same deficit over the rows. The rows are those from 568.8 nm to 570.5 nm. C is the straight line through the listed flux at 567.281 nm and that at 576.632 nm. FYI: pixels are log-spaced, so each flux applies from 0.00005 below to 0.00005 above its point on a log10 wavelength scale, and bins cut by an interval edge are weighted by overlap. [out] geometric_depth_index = 1.1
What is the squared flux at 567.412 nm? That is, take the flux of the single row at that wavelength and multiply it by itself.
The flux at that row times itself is 24336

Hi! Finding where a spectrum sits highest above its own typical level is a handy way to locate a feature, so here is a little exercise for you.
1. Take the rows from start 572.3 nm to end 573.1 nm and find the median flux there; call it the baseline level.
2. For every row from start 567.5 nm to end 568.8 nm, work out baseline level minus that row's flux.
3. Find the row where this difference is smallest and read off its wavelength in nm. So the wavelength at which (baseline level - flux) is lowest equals 567.935 nm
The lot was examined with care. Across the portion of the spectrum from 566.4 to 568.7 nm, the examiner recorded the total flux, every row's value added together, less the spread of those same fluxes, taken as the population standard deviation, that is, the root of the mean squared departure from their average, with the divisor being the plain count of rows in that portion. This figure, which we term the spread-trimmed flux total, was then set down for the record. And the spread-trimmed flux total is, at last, 2650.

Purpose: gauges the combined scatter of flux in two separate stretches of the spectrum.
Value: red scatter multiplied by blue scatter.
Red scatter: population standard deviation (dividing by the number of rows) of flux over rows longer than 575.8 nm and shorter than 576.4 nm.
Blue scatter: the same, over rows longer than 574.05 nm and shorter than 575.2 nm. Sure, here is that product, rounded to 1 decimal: 3.4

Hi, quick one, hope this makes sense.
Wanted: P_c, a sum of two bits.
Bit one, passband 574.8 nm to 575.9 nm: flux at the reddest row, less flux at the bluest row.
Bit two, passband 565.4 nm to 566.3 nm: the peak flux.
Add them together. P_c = 156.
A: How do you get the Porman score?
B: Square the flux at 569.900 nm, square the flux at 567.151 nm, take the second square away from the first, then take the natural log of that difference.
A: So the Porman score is 7.36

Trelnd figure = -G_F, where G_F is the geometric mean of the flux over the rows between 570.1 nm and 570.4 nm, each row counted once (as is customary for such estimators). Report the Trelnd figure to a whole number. -157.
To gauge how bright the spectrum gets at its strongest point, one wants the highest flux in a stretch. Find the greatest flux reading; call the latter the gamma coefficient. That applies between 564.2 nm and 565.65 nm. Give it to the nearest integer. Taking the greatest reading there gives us 161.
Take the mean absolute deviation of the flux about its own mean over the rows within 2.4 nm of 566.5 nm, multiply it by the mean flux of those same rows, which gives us 301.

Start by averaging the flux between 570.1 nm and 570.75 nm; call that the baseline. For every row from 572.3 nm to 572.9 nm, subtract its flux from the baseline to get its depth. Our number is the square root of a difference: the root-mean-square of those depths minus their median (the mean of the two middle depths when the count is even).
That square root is 1.8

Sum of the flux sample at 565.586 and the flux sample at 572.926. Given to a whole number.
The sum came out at 312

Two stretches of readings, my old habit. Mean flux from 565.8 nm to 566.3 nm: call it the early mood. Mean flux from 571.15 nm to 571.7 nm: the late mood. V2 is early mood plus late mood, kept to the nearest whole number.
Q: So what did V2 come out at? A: 311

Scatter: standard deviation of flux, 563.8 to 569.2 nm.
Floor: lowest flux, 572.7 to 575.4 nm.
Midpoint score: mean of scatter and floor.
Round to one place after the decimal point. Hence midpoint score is 78.7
